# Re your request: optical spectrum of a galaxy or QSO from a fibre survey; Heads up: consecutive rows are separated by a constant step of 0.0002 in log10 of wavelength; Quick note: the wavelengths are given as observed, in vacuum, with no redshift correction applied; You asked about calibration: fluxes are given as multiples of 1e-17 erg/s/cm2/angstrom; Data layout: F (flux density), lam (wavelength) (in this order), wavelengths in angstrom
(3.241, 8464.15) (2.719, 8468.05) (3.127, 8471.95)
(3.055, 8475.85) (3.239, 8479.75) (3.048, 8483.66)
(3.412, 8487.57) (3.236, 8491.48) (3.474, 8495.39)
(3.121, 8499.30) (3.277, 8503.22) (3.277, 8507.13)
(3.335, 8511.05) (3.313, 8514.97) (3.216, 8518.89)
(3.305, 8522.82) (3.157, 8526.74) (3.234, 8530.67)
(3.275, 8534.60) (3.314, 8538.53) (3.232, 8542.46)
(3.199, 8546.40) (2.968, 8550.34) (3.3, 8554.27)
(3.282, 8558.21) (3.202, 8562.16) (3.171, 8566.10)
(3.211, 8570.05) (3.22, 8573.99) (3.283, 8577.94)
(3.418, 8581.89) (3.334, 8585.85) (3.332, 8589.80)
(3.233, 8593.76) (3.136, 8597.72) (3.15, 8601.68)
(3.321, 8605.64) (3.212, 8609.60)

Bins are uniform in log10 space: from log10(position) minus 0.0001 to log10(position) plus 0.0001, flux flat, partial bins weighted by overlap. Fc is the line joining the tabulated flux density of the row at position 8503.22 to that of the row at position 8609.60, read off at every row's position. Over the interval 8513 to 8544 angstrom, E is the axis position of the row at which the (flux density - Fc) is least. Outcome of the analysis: 8526.74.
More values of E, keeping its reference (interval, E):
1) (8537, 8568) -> 8550.34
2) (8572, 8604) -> 8597.72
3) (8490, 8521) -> 8499.30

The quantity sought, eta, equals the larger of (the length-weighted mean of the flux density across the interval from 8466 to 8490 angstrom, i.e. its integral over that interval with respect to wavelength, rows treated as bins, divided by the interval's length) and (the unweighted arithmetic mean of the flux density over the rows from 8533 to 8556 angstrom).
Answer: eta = 3.21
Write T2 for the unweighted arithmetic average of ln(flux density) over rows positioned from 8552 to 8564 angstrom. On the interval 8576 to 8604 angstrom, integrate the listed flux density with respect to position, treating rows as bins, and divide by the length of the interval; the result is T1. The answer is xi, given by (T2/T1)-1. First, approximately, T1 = 3.27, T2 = 1.18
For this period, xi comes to -0.638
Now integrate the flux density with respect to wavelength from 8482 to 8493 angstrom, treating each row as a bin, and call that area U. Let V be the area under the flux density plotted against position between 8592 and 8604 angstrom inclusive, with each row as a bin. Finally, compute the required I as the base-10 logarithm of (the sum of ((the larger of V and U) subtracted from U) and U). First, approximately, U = 35.6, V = 38.1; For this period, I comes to 1.52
